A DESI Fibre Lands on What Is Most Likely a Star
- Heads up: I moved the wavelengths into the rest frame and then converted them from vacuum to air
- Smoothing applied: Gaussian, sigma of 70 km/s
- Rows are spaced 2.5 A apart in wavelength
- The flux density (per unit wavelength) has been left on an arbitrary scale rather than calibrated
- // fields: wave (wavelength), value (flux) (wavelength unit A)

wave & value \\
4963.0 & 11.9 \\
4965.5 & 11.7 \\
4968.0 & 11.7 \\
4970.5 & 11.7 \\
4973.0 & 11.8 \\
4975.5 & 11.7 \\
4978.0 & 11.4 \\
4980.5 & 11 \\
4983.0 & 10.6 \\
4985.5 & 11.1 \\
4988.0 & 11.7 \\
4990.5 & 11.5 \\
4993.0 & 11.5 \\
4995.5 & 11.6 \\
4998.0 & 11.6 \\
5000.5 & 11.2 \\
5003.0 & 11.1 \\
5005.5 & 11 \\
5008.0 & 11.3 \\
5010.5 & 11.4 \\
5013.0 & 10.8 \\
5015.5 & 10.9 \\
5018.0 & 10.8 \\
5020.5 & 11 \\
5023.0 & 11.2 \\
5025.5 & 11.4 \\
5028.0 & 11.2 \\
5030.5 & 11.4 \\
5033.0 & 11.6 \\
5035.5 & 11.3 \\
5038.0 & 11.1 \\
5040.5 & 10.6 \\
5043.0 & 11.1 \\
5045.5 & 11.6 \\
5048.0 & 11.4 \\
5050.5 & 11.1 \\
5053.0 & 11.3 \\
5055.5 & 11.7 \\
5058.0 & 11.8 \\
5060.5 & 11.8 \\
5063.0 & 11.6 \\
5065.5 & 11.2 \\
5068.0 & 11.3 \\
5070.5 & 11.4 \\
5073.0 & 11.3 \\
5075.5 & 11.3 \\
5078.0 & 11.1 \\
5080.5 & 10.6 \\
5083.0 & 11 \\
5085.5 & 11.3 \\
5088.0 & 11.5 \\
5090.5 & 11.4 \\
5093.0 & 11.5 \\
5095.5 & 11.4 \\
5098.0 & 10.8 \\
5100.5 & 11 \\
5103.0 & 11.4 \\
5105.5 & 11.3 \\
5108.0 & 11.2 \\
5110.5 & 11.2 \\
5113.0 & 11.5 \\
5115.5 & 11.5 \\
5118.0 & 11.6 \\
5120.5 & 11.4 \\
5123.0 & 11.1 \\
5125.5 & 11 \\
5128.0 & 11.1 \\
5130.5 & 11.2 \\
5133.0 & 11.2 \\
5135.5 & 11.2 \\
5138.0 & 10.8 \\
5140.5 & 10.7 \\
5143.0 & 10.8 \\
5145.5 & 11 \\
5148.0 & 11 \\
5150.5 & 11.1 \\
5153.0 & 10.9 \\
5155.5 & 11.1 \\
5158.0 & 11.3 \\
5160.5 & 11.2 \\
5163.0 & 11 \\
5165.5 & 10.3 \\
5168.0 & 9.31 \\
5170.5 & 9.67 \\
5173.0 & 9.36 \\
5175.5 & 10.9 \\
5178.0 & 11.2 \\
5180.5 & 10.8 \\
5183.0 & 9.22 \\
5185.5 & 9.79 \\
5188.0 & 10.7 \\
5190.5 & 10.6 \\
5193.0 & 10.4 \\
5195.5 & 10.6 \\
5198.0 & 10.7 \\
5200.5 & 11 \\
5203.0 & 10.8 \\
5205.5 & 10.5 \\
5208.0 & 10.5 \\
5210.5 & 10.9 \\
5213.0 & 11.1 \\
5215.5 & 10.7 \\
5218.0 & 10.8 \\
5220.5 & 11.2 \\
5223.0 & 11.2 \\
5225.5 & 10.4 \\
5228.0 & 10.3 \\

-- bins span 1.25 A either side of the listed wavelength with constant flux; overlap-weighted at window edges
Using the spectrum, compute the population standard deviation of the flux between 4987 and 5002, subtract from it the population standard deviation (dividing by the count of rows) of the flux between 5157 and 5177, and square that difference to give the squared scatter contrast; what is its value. 0.388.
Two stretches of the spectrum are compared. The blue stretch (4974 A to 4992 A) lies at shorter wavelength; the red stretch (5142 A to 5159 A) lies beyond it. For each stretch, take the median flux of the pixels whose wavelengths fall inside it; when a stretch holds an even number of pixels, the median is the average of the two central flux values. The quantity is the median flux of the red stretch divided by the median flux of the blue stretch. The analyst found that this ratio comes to 0.96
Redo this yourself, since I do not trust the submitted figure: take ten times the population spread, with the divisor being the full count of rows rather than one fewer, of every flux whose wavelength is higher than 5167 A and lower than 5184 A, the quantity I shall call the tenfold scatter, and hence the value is 8.0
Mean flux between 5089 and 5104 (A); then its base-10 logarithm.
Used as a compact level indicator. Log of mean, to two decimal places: 1.05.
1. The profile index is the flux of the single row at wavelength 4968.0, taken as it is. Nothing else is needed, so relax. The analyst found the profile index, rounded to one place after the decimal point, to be 11.7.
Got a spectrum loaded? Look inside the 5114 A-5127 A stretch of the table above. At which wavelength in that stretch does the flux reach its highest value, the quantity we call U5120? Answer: 5118.0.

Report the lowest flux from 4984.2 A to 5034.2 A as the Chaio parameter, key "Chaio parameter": 10.8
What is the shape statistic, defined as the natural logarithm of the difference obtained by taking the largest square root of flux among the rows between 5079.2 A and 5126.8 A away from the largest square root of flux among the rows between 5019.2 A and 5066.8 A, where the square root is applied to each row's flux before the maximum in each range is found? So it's -3.5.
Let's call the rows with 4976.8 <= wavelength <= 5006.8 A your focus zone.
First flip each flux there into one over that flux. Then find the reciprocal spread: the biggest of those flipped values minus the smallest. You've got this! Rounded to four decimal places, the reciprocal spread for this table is 0.0089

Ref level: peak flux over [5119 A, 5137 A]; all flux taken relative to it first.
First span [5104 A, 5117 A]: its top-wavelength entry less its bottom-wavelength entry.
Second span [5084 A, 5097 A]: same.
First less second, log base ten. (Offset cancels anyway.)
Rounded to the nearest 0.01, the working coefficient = -1.00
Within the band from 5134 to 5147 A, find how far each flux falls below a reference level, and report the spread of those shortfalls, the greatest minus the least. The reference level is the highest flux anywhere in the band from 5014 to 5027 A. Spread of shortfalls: 0.50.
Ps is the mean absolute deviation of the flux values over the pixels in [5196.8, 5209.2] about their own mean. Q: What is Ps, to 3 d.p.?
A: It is 0.160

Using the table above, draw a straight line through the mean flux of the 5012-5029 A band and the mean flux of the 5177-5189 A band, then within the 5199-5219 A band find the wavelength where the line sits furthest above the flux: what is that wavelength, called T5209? 5205.5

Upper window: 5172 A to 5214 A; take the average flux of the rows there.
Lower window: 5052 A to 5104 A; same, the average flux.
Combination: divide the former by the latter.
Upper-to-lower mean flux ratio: 0.93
